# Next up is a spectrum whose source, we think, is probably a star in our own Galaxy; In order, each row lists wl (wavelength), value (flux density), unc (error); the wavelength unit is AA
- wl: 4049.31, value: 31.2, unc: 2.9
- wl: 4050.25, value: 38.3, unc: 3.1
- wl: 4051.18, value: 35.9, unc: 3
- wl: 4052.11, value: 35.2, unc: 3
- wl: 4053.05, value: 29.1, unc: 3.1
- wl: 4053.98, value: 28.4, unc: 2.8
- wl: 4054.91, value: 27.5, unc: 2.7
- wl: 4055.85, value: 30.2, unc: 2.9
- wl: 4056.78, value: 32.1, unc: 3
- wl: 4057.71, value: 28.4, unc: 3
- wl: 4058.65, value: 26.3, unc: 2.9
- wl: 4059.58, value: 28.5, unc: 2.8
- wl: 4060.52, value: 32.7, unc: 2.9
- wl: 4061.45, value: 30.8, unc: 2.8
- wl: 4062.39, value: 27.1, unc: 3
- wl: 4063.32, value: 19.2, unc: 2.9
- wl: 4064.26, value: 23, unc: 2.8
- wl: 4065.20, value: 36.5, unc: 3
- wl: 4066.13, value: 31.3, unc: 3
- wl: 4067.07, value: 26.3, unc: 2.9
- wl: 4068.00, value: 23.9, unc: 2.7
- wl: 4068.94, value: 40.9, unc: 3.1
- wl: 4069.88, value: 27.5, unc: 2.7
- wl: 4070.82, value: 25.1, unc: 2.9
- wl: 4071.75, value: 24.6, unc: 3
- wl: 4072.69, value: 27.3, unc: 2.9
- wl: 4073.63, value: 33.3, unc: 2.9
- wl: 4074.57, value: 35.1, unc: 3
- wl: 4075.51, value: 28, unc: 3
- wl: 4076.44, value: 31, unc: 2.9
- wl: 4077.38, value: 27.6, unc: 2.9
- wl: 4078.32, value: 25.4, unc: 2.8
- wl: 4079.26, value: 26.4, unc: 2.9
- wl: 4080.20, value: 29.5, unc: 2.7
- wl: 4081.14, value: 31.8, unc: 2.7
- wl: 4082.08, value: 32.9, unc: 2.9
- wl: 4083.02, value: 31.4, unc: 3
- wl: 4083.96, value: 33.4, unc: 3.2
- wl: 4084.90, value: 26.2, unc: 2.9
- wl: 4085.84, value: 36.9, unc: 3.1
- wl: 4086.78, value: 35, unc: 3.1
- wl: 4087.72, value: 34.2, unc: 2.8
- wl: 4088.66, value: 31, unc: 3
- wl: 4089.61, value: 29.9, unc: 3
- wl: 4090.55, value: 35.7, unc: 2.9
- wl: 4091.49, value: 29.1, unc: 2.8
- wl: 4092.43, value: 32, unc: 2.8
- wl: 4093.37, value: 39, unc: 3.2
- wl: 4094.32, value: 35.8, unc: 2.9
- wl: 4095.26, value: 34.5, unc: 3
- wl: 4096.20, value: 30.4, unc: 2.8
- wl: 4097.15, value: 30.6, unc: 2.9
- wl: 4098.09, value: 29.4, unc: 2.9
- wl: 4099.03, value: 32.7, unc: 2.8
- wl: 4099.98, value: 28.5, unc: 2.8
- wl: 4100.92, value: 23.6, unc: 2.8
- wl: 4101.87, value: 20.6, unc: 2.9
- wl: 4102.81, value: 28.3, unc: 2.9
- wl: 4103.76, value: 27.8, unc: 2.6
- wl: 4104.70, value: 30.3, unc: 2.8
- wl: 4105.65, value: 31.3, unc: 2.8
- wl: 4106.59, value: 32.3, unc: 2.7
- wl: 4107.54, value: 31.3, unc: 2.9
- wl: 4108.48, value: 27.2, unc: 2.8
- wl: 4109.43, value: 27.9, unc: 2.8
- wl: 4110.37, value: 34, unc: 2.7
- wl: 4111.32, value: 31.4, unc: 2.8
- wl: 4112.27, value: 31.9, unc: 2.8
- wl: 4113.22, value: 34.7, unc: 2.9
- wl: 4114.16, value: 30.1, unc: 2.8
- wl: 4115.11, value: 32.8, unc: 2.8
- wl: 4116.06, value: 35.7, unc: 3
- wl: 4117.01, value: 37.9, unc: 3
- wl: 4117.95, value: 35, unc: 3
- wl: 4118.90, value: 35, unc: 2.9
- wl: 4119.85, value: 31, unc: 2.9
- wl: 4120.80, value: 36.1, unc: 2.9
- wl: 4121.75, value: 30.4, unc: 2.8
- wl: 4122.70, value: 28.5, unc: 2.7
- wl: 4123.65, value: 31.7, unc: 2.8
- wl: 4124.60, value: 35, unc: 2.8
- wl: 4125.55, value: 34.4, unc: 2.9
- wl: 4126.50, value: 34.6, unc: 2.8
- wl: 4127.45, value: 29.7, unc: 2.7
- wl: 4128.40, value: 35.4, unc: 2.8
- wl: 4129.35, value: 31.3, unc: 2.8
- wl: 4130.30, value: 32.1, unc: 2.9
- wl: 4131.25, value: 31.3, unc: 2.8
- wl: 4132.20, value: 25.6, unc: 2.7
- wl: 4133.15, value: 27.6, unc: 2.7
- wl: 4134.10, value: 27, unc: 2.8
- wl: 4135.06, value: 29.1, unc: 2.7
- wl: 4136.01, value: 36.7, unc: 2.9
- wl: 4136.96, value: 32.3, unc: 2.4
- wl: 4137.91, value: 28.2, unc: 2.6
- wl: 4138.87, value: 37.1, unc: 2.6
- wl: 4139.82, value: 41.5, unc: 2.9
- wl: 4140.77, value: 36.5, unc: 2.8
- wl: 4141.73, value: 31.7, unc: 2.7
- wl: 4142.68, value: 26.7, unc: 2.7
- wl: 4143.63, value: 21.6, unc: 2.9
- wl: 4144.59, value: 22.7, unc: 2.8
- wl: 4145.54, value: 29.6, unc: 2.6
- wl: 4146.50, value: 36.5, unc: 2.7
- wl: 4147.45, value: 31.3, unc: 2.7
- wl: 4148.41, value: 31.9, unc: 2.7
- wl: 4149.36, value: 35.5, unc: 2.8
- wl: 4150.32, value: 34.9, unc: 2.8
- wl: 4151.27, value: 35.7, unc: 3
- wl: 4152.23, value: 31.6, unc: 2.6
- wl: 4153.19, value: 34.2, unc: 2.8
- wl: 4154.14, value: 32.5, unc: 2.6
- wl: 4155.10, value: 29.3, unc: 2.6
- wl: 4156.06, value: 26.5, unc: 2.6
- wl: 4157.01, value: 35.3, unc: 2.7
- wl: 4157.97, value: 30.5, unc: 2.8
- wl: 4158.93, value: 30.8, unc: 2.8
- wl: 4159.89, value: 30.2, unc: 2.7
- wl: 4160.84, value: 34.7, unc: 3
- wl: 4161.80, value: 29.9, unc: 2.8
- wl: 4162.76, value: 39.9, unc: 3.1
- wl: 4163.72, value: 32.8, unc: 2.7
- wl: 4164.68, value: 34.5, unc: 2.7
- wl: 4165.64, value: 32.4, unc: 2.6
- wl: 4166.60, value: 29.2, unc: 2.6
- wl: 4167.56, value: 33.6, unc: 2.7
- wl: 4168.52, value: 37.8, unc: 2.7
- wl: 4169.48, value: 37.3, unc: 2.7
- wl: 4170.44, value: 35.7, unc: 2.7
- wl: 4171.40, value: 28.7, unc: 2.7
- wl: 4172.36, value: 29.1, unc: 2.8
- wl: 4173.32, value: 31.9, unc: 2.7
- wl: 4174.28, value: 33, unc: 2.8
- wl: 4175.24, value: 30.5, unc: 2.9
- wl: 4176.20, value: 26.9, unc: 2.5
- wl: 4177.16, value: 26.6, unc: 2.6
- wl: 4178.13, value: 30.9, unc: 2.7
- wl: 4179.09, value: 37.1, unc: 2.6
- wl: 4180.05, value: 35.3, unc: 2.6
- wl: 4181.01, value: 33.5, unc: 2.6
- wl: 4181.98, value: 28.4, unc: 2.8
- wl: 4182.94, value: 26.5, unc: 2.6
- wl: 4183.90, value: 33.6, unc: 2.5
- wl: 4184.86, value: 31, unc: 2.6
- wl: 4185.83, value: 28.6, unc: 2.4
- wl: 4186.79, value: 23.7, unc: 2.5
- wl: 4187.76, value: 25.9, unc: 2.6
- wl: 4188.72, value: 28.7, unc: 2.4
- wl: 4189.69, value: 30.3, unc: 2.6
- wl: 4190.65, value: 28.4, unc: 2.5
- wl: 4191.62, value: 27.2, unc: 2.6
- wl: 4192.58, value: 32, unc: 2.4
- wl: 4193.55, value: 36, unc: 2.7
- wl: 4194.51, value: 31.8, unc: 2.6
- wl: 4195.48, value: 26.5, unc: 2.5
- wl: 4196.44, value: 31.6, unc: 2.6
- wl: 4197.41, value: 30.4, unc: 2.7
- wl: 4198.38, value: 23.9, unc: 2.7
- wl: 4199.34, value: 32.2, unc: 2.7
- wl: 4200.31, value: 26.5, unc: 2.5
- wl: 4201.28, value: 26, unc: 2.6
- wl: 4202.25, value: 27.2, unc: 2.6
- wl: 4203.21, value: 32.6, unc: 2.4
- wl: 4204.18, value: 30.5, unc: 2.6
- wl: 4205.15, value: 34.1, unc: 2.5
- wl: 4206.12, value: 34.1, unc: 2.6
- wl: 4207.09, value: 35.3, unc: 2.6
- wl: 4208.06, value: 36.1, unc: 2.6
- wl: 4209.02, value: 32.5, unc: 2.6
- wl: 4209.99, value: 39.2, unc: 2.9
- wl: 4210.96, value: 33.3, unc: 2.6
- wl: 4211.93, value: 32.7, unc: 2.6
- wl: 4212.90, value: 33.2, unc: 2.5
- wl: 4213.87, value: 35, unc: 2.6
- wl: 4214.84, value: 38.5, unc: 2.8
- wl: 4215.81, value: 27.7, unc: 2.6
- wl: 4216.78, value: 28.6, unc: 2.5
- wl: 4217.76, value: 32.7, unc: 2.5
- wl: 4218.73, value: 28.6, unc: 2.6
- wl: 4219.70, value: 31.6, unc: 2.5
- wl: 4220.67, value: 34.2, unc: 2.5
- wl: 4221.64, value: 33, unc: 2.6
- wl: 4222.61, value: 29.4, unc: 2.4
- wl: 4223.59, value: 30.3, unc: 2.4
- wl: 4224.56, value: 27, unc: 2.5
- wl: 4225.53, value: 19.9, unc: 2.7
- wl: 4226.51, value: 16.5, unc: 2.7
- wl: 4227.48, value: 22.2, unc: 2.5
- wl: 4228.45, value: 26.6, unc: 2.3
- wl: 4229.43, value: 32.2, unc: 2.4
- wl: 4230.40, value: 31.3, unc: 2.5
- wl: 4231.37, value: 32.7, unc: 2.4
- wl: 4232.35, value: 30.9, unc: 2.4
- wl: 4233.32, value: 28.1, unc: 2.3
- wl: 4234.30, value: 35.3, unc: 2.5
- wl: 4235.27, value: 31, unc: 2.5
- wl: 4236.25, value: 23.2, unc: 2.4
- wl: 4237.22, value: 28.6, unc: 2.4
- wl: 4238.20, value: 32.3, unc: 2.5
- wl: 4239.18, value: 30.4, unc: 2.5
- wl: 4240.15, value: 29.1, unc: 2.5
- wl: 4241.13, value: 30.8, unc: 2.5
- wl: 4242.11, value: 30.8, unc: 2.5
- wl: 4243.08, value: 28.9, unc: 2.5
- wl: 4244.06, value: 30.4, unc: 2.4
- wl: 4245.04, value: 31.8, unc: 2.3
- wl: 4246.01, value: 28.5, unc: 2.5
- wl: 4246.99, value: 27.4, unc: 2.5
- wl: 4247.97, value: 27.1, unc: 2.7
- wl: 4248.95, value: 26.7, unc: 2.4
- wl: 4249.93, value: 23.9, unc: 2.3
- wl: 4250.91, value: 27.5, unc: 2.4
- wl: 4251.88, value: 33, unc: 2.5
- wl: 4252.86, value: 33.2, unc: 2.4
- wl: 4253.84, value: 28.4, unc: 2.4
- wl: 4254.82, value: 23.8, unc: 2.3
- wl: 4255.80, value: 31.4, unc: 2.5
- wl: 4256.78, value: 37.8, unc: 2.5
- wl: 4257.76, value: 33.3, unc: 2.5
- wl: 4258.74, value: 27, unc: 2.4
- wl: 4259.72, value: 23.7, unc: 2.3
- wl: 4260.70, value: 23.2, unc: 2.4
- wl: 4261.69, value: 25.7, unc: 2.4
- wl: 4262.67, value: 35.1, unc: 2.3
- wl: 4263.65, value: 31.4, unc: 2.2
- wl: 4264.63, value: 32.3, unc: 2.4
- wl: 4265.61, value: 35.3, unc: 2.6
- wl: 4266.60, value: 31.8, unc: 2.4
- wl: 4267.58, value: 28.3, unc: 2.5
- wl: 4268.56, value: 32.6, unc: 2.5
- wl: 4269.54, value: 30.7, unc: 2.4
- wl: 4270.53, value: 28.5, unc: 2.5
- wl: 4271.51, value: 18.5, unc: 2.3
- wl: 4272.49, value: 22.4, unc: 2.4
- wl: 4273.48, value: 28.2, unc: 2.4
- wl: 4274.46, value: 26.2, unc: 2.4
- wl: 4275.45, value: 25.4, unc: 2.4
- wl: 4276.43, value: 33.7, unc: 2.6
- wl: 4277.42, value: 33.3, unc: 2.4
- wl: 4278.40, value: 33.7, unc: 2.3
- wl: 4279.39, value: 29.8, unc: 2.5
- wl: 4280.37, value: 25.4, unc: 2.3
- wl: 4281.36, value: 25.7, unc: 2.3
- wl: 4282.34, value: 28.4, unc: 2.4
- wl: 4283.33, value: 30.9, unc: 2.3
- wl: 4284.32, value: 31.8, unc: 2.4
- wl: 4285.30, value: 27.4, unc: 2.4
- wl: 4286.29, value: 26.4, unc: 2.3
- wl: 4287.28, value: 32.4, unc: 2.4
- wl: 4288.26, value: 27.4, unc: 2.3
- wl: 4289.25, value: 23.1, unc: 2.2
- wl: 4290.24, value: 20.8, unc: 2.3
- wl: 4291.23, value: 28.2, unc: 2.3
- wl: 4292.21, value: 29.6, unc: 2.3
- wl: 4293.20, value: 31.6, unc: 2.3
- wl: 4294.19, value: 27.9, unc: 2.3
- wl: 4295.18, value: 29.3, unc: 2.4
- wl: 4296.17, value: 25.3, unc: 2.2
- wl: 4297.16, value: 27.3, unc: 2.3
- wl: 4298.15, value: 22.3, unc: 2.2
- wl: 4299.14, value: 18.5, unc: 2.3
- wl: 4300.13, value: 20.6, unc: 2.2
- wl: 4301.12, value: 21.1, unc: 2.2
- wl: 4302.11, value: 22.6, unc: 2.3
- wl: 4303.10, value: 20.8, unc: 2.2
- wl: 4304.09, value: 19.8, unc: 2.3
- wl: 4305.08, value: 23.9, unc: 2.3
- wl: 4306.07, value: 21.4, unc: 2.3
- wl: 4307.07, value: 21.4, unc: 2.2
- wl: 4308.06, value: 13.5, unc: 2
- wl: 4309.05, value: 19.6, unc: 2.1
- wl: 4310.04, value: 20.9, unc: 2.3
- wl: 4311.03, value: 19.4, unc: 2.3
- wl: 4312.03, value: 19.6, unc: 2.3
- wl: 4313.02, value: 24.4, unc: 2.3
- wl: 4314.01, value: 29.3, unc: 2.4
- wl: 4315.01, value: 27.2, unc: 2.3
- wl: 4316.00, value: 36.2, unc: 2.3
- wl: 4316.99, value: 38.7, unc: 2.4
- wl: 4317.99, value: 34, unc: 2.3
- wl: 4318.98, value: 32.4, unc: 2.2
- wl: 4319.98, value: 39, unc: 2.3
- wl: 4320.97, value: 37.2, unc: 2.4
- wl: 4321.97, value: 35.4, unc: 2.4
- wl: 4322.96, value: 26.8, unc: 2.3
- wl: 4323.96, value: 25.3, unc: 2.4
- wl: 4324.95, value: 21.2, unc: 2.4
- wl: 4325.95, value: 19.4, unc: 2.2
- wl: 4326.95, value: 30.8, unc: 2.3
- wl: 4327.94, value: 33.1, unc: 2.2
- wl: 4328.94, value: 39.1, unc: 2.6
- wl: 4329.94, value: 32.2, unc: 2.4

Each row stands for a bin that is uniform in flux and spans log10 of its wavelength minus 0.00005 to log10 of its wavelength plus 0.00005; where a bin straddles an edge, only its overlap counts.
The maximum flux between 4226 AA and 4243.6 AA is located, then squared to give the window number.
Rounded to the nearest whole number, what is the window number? 1246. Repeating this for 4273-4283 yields 1136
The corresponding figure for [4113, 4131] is 1436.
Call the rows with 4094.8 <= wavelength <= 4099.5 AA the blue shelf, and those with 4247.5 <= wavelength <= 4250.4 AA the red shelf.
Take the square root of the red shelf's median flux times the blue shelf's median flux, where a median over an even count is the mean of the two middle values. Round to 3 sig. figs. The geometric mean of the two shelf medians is 28.6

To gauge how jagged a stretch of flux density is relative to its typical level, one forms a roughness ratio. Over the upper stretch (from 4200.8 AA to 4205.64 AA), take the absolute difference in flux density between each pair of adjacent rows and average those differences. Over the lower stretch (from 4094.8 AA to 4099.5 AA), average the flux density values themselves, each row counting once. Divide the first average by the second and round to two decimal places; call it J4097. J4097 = 0.10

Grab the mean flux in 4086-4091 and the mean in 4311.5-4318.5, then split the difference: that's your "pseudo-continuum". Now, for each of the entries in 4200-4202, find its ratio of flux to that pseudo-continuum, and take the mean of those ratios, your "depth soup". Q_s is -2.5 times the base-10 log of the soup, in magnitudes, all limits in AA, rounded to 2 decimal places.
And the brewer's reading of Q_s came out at 0.20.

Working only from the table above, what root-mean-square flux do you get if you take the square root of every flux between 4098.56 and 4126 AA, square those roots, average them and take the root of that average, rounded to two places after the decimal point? 5.59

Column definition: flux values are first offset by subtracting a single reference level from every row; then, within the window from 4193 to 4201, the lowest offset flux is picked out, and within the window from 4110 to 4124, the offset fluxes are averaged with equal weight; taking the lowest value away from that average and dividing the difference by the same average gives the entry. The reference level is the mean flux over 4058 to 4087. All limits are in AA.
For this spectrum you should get 3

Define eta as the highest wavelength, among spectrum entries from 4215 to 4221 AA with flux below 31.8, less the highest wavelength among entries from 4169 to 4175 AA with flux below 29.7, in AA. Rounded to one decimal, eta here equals 47.3 AA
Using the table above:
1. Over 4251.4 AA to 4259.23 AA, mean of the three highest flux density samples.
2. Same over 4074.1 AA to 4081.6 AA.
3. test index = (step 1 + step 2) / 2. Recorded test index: 33.7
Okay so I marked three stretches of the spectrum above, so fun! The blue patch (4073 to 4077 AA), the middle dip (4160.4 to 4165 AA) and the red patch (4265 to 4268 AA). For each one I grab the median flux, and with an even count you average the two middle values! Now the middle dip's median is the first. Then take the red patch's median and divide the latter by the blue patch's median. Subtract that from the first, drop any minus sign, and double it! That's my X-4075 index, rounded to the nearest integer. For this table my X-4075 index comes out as 67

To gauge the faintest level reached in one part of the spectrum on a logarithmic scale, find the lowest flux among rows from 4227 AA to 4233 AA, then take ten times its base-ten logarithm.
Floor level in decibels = 13.5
